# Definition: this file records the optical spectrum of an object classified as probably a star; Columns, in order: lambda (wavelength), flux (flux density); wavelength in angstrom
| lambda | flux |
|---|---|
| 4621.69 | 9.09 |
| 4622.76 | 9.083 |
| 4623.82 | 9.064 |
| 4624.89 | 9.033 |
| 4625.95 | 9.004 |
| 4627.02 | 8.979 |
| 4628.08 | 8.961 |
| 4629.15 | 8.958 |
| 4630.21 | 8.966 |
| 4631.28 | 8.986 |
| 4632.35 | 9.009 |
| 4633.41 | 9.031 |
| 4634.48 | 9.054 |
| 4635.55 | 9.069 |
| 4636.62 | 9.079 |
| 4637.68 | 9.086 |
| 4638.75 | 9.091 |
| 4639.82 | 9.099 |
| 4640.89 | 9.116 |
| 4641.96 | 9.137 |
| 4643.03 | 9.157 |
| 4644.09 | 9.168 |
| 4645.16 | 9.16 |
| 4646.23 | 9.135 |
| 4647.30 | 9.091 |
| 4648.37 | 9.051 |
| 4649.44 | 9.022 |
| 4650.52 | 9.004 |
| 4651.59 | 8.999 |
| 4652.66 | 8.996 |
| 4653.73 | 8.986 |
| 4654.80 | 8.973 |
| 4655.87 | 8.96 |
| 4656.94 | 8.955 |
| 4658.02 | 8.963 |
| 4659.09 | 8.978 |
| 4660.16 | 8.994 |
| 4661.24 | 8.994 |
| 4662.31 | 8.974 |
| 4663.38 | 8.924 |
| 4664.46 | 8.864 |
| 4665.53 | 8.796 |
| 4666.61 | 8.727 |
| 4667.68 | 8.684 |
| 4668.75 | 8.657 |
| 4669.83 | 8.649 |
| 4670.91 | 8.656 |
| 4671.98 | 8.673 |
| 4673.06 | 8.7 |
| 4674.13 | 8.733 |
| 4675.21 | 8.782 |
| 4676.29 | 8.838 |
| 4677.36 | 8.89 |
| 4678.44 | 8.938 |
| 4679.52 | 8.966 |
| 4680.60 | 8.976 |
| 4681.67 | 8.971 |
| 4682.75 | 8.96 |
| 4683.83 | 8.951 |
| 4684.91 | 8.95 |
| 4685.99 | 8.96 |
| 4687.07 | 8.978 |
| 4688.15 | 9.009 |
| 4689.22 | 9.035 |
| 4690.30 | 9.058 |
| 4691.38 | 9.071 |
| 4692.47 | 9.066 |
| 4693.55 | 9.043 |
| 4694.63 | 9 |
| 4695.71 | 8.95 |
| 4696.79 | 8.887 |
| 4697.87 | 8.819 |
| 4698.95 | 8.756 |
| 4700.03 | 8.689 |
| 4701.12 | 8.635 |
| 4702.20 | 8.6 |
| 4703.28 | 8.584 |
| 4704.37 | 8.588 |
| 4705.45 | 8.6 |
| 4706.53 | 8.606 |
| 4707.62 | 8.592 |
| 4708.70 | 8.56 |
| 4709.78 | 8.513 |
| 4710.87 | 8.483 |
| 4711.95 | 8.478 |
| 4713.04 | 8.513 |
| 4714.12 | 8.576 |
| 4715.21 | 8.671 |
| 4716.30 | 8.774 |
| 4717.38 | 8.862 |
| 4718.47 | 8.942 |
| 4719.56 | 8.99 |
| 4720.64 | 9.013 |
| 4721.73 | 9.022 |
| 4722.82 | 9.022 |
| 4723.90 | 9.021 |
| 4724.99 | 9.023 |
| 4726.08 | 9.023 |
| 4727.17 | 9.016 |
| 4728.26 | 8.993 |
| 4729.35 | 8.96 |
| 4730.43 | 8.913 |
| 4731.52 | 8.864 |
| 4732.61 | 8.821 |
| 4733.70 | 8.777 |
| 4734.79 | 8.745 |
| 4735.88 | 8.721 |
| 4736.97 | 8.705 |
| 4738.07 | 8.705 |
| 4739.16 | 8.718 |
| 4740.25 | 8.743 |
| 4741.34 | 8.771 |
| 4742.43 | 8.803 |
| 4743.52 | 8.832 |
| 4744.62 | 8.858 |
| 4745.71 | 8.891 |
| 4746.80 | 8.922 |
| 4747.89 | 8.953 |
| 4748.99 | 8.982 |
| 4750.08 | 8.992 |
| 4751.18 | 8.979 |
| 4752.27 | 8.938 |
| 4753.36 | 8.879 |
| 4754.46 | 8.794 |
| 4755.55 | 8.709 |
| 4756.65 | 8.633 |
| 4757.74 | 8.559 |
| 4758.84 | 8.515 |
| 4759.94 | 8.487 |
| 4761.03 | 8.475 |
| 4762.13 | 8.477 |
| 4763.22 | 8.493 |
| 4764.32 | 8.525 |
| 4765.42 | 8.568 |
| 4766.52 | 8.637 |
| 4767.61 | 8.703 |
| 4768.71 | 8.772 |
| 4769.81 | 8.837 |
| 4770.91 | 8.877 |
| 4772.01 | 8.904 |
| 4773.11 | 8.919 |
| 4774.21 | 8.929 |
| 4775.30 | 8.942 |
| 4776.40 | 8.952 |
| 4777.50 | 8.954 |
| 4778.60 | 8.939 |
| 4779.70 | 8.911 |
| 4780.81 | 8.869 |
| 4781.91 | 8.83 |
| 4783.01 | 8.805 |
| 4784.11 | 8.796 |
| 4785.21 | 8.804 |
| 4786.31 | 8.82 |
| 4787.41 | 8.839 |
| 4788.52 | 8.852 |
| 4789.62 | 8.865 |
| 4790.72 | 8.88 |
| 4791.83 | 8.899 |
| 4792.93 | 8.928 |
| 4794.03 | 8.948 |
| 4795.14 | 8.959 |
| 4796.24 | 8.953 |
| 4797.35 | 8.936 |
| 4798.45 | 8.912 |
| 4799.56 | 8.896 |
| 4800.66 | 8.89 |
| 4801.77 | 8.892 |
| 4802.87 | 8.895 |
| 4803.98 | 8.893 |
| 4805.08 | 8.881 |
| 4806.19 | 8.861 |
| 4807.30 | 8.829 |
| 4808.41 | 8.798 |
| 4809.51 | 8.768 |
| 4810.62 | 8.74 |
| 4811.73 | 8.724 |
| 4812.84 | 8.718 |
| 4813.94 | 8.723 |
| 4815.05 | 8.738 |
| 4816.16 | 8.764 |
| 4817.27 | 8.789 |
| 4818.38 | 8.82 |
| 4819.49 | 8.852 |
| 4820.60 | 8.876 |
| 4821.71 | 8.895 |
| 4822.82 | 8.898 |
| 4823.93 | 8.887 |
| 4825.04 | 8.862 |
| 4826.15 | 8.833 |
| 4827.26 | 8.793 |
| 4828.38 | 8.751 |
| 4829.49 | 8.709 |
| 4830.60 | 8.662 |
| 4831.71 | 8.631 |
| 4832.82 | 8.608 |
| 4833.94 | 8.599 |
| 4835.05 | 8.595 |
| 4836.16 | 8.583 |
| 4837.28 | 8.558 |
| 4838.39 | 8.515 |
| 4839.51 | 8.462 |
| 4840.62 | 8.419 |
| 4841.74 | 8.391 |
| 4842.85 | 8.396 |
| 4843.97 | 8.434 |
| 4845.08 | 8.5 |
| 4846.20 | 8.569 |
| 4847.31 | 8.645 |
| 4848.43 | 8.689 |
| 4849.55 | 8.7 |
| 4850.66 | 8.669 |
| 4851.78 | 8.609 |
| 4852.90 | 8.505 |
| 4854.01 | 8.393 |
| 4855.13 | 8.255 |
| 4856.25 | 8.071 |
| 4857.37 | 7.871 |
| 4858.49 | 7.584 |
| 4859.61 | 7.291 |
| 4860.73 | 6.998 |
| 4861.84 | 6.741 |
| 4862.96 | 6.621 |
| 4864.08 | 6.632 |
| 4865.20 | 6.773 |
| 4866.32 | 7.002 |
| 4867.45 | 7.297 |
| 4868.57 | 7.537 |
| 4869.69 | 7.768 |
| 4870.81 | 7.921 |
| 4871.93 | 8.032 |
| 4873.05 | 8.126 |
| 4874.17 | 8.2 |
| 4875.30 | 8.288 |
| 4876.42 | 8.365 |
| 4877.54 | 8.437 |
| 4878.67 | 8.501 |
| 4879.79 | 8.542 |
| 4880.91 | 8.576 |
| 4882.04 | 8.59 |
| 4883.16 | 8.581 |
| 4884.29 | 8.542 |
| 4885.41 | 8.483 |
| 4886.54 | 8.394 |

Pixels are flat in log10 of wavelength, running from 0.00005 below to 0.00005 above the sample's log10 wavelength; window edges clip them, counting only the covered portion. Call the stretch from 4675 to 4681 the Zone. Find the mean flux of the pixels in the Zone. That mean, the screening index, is 8.90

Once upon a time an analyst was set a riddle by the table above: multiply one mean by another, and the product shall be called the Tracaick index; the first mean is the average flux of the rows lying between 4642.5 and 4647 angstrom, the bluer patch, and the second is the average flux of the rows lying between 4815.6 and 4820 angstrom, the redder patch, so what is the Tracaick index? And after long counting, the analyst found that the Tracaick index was 81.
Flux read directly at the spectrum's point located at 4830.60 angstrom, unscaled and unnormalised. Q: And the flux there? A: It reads 8.662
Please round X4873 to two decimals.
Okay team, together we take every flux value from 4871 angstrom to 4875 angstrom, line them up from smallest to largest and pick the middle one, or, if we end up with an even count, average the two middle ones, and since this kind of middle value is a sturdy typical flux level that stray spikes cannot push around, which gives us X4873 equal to 8.13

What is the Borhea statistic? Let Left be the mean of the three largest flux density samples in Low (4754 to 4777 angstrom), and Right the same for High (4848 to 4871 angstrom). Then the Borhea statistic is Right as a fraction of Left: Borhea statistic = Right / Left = 0.97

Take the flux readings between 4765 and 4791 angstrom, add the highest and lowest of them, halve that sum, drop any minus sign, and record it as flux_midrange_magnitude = 8.76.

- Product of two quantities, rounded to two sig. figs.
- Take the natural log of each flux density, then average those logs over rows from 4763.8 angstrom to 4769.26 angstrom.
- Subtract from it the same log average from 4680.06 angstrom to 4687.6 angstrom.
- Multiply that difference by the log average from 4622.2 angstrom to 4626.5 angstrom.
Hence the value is -0.081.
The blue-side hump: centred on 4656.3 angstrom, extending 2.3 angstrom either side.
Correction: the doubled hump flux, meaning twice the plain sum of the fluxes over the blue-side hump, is 72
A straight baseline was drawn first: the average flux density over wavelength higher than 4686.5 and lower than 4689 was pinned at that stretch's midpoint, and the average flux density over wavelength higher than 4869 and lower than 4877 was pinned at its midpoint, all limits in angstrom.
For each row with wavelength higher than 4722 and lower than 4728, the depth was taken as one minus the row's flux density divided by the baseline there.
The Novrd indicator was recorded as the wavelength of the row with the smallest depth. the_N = 4726.08 angstrom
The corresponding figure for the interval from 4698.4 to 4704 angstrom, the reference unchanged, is 4698.95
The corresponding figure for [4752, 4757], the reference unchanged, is 4752.27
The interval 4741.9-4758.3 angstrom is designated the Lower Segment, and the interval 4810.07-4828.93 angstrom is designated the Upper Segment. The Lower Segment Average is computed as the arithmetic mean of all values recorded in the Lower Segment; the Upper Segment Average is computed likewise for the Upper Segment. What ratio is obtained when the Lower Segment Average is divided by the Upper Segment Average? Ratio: 1.005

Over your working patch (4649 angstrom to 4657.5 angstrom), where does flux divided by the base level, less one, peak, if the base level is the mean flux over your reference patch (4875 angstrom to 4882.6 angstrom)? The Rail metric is 4649.44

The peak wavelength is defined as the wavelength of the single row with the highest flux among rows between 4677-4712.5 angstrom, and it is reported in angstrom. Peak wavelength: 4691.38 angstrom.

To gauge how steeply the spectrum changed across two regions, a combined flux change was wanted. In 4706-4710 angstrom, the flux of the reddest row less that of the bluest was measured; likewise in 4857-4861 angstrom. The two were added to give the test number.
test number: -0.97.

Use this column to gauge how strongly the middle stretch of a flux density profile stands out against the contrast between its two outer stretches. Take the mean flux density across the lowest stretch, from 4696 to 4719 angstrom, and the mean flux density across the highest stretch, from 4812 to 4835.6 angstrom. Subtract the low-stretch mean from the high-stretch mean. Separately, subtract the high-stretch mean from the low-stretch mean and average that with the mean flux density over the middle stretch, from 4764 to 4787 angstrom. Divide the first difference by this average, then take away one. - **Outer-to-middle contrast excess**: -0.98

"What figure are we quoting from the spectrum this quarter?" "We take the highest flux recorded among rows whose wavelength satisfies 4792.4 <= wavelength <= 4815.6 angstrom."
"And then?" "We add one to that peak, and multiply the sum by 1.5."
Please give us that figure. 14.9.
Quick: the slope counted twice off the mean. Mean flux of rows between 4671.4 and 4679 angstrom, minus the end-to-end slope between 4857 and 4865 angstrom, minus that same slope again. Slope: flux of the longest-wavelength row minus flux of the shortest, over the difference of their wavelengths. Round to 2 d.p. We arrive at 9.16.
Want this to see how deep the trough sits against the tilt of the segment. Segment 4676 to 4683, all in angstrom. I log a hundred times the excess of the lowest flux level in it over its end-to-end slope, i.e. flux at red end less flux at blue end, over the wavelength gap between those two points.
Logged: 882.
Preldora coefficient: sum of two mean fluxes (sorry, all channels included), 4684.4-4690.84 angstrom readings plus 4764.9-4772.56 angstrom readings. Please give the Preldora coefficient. 17.8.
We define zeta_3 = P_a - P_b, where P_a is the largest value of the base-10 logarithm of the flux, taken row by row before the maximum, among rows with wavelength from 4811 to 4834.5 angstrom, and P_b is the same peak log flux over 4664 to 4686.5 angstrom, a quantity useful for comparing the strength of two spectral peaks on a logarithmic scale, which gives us -0.004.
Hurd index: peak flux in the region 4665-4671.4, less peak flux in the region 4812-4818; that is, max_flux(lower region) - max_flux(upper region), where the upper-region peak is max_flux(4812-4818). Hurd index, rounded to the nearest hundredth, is 0.01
